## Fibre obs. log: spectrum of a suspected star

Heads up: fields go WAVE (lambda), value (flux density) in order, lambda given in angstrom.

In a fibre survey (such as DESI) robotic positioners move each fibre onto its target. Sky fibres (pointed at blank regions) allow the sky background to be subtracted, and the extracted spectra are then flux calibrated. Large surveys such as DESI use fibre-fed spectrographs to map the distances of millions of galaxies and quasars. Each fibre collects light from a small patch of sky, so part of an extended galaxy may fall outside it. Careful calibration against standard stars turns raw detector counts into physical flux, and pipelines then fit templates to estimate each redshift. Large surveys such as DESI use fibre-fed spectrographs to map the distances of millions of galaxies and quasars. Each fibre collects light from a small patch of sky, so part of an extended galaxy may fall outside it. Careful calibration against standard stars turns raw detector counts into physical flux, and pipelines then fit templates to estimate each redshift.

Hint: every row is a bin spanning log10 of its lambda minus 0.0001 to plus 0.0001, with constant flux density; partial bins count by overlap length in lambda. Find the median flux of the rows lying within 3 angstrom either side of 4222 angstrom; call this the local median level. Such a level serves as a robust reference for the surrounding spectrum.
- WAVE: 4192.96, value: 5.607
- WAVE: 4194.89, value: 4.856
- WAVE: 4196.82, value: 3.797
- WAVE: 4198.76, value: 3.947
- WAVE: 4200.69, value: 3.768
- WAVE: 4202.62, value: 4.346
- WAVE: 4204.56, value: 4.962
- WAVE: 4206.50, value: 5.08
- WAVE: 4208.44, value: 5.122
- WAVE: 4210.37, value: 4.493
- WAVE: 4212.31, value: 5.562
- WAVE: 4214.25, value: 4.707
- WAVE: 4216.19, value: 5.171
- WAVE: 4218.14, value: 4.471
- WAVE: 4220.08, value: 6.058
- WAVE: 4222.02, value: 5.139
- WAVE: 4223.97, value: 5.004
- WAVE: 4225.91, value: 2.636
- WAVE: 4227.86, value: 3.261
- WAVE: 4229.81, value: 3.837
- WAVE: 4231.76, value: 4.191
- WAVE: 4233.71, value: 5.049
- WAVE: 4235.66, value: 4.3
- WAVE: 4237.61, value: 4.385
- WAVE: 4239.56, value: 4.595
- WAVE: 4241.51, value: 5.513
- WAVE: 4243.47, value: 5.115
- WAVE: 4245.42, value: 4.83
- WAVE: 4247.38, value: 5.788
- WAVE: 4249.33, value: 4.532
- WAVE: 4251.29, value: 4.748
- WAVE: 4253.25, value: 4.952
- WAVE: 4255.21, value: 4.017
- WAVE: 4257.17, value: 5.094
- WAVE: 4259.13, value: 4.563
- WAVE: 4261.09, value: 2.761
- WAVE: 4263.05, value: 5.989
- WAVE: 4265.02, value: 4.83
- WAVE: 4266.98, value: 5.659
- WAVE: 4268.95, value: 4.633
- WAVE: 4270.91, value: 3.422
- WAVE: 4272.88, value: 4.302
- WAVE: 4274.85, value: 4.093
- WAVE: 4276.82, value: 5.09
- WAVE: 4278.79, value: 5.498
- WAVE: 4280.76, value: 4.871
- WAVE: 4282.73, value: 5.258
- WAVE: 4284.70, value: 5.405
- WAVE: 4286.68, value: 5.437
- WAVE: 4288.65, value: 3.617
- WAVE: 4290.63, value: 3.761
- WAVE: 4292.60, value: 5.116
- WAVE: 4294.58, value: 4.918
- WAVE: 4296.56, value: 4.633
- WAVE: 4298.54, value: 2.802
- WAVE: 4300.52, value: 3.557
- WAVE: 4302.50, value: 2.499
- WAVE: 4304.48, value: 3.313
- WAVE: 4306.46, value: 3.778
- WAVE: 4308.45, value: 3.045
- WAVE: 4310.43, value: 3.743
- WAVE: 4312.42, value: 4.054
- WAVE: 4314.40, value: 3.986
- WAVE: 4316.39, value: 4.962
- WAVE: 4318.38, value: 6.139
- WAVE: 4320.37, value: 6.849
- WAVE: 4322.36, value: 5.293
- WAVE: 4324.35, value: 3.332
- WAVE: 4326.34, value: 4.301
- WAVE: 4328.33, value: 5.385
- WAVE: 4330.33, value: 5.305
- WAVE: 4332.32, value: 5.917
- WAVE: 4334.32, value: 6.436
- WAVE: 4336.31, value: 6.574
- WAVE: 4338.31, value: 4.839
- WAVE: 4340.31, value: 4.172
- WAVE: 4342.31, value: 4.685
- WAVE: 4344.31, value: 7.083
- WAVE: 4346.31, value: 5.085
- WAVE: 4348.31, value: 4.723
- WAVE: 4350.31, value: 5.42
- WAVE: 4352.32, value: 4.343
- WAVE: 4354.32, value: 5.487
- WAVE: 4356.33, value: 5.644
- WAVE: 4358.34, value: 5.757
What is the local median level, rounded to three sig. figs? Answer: 5.14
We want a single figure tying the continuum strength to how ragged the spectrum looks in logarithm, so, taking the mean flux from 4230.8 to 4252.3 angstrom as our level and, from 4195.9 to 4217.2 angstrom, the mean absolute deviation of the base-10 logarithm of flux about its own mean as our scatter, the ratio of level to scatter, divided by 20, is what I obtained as 4.9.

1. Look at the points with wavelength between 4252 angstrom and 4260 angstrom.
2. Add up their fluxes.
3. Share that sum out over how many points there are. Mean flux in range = 4.66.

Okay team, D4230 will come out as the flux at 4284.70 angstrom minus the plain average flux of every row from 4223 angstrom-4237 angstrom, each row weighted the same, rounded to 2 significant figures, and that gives 1.4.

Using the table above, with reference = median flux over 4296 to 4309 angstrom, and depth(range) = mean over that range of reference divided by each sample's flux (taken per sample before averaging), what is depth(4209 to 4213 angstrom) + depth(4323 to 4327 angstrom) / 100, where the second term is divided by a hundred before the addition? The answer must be 0.68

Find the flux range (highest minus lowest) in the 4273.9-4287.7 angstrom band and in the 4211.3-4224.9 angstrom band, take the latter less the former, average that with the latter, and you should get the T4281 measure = 0.88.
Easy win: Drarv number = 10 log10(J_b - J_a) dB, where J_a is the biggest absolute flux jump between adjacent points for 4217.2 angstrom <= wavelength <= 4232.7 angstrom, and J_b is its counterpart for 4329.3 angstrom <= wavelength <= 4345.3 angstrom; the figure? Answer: -15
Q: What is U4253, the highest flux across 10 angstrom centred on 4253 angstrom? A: 5.094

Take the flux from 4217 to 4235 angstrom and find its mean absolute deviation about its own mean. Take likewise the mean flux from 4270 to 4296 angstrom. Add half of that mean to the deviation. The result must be 3.16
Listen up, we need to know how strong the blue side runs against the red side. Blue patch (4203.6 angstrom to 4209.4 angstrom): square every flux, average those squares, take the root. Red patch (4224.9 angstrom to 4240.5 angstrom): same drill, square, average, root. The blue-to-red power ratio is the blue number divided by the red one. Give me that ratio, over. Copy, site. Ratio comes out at 1.23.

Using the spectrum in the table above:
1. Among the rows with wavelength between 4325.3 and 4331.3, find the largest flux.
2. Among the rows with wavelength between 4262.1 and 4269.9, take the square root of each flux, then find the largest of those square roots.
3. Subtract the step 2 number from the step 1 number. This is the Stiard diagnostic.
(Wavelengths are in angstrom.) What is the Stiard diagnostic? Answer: 2.9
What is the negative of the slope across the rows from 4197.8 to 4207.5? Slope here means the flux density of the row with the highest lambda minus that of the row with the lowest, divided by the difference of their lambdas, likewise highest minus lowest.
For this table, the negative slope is -0.15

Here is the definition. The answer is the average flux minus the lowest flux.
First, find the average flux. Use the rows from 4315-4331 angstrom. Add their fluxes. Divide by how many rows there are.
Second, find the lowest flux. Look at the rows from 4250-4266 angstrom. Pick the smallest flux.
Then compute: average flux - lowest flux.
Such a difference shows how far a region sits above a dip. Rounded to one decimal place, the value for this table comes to 2.4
